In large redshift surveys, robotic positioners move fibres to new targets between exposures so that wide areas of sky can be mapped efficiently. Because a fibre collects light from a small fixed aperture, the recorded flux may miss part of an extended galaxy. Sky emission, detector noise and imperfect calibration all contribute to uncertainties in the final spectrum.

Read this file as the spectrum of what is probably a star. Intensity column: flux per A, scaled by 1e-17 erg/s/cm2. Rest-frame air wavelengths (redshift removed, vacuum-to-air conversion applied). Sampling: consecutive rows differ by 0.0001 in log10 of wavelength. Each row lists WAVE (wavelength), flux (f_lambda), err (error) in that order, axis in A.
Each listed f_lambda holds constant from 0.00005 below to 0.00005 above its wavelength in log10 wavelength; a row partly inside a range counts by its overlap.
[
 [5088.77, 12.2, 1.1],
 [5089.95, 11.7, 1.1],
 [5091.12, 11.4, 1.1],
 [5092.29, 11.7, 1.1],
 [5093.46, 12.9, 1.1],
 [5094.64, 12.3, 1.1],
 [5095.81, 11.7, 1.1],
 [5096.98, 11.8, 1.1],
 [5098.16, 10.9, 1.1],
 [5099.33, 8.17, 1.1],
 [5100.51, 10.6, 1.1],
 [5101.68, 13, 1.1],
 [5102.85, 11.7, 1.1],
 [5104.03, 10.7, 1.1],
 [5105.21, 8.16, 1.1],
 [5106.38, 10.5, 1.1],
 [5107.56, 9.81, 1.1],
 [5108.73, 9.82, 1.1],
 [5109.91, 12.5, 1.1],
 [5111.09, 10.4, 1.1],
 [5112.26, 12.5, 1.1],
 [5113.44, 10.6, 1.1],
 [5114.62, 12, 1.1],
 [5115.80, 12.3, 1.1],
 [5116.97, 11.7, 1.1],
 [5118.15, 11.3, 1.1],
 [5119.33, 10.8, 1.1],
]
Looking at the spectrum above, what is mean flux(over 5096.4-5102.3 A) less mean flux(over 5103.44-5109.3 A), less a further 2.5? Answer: -1.40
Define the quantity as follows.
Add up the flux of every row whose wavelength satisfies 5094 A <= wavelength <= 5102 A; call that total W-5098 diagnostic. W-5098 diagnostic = 78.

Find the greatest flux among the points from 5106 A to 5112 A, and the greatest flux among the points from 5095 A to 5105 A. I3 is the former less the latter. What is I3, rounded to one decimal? -0.5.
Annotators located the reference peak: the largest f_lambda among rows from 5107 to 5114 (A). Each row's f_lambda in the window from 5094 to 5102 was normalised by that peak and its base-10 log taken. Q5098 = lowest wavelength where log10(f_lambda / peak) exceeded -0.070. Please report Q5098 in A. 5094.64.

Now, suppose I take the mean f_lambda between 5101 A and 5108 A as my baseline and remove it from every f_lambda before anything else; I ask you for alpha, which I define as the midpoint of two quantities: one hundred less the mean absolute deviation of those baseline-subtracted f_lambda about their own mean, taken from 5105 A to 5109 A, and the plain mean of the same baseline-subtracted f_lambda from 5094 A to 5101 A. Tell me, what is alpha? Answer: 49.8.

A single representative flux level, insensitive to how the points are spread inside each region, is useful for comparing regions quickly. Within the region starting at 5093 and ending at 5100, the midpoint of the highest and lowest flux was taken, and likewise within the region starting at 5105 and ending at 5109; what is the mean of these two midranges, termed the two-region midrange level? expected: 9.93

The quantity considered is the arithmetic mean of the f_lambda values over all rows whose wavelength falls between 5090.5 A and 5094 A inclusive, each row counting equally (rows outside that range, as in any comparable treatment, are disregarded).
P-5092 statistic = 12.0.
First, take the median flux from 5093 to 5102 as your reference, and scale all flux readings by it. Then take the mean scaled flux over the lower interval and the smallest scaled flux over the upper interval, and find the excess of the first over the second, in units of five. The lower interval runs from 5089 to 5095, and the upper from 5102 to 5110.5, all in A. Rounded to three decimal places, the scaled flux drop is 0.065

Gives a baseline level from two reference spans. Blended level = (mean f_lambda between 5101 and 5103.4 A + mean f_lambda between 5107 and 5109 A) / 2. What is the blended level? 11.1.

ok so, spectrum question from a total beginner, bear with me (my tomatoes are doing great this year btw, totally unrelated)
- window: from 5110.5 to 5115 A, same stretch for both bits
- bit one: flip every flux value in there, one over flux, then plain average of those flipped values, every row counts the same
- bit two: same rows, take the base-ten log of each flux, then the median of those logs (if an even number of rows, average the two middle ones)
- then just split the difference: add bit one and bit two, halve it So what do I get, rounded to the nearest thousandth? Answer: 0.570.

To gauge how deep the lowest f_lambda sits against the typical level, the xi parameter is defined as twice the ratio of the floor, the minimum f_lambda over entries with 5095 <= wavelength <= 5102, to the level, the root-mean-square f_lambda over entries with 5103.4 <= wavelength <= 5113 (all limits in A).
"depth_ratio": 1.5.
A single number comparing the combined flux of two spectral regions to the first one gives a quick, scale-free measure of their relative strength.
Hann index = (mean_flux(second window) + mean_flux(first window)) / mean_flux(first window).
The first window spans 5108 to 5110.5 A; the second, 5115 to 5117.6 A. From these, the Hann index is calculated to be 2.08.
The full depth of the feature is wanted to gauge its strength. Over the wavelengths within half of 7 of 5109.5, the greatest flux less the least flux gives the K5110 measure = 2.7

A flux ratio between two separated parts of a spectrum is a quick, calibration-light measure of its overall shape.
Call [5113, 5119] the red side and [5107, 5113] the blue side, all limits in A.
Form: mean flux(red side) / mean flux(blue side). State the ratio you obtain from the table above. 1.05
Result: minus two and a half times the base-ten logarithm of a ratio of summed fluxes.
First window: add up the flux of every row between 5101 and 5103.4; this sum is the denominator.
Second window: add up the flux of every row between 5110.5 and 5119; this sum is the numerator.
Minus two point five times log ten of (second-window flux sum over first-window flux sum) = -1.3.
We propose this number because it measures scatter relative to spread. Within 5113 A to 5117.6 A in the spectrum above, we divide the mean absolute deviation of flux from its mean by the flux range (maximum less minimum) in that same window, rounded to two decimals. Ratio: 0.31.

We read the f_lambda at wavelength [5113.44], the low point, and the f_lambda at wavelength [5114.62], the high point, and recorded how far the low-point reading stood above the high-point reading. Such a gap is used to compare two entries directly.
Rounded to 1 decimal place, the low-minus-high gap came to -1.4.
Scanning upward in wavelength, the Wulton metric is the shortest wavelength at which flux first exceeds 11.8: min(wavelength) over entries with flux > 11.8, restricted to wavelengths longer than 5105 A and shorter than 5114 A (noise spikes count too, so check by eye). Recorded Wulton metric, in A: 5109.91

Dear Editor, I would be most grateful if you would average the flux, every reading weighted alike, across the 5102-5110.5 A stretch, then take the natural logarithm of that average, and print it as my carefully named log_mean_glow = 2.35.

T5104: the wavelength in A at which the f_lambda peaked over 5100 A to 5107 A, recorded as 5101.68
